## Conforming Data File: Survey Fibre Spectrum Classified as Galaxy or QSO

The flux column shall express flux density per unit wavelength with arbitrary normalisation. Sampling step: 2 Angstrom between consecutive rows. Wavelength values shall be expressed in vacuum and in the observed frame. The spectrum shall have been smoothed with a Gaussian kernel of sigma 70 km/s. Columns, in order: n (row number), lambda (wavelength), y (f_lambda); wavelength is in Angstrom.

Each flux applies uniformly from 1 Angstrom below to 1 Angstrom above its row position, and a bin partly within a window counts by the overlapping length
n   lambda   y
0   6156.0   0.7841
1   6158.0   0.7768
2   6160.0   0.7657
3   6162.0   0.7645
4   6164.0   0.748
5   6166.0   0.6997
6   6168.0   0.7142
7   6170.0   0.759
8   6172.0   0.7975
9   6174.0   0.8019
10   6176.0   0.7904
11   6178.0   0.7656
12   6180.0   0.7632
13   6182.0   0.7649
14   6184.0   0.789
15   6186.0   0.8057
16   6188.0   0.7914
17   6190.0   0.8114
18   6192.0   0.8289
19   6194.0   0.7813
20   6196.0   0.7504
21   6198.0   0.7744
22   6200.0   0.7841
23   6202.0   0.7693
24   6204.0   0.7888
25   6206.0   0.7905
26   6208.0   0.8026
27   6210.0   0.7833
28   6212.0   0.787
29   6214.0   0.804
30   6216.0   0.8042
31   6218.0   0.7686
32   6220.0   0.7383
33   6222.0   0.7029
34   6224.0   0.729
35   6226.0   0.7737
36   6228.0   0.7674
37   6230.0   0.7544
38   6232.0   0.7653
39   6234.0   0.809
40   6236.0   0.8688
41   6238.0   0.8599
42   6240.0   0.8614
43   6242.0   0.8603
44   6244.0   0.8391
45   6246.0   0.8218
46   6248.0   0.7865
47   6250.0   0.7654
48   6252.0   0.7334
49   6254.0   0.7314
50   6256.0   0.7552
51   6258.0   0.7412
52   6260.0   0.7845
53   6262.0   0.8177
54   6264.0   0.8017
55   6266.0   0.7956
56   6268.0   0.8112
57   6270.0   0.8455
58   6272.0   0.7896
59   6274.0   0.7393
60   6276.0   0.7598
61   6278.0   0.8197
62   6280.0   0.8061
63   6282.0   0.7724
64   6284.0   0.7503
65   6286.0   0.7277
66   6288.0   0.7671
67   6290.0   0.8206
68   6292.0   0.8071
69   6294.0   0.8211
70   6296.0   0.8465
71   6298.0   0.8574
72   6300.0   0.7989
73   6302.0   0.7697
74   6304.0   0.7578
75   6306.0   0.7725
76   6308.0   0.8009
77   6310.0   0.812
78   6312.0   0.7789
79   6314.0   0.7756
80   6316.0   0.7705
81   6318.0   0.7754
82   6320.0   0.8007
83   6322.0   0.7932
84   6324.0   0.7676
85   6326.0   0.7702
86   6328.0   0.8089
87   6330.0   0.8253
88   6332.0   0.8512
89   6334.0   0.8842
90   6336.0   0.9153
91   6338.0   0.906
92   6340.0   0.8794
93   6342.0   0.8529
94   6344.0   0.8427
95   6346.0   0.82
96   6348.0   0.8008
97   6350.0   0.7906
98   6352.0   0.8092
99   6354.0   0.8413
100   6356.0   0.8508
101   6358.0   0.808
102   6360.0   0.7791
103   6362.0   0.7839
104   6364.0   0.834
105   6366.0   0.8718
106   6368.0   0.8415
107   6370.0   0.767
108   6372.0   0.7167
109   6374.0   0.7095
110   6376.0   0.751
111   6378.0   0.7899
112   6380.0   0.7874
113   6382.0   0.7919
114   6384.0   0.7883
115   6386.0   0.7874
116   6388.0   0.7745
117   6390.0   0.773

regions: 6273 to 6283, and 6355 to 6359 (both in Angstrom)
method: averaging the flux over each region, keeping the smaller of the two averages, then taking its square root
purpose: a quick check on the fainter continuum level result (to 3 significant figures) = 0.883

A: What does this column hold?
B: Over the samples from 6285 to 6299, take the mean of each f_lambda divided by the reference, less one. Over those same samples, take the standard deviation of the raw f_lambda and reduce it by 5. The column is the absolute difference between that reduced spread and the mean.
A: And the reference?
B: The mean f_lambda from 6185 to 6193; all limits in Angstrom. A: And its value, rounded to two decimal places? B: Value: 4.95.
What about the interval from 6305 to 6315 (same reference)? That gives 4.96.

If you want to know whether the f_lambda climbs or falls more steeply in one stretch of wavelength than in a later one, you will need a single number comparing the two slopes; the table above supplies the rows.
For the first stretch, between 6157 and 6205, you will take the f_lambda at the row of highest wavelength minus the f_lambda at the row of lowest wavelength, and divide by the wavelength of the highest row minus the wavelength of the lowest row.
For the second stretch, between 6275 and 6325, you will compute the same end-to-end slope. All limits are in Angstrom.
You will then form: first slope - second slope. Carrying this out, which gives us 0.0001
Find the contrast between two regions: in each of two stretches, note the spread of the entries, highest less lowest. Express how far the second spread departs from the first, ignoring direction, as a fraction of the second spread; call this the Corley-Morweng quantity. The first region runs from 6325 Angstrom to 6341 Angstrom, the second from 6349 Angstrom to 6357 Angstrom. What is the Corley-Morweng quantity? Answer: 1.4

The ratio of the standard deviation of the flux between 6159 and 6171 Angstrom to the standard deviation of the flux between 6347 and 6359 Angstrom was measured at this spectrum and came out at 1.2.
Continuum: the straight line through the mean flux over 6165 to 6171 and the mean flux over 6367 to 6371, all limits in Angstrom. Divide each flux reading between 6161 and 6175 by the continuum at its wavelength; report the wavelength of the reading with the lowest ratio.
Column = 6166.0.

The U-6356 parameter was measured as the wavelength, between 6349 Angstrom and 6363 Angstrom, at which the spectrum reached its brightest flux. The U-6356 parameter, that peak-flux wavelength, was 6356.0 Angstrom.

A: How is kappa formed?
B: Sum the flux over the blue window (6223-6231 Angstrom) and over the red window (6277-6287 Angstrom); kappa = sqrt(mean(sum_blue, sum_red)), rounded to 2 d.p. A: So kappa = 1.86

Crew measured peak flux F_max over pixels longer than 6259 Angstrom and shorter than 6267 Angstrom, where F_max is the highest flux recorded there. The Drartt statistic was 0.8177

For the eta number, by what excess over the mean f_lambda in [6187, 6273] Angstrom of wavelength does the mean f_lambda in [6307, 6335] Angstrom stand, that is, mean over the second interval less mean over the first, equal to 0.012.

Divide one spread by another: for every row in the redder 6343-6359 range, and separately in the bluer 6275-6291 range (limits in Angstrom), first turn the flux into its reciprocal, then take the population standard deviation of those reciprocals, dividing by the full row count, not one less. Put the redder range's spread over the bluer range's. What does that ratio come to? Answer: 0.58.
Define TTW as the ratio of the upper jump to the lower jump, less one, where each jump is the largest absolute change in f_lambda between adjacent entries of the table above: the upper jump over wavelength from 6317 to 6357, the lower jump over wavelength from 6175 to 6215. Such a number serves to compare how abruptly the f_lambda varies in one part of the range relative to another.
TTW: -0.19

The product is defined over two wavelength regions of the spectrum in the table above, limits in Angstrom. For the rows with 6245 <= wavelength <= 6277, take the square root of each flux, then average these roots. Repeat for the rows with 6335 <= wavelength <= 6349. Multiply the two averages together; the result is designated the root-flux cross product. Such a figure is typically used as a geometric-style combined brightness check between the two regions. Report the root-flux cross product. 0.818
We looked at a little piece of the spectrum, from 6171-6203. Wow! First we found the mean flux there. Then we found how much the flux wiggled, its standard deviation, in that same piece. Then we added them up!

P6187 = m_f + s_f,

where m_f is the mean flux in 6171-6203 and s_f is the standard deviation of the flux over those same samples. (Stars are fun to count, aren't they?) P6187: 0.806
